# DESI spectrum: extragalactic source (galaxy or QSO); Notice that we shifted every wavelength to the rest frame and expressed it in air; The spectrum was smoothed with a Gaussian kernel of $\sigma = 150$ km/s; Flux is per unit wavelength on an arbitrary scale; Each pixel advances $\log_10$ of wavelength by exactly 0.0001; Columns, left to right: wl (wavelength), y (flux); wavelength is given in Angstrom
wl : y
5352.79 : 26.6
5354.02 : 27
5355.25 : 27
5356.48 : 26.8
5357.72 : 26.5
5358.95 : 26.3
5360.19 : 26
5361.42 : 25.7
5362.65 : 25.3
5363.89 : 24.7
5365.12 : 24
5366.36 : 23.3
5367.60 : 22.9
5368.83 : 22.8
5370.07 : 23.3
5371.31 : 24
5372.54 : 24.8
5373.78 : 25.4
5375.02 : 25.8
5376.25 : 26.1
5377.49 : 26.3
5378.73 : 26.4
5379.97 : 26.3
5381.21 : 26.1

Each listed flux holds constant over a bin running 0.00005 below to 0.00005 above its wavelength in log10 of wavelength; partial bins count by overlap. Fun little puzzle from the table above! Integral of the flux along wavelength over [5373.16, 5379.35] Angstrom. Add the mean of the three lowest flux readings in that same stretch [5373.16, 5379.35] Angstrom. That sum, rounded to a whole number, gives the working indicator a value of 187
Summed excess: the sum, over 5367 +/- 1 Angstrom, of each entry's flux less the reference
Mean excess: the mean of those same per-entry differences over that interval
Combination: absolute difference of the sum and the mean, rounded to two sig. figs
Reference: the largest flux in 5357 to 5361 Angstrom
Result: 3.4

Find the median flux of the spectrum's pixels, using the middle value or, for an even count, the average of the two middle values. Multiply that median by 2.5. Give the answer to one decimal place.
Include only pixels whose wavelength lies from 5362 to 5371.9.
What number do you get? 59.1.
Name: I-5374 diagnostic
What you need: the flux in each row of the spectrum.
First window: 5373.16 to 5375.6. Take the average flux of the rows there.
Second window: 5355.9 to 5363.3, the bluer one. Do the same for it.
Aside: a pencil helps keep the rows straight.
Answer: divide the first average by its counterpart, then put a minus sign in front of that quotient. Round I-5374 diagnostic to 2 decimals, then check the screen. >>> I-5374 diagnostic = -0.98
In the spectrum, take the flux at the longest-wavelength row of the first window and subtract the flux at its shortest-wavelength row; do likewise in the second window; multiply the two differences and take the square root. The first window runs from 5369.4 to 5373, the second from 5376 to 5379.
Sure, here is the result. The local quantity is 0.7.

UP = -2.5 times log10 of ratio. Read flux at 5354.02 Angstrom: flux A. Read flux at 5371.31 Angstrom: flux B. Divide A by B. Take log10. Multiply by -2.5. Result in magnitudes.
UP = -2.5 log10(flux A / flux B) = -0.13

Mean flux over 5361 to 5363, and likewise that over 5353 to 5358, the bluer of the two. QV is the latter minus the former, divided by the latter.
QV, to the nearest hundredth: 0.05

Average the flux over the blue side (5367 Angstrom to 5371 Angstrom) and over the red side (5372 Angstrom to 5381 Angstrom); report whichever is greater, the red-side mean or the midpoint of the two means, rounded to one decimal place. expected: 25.9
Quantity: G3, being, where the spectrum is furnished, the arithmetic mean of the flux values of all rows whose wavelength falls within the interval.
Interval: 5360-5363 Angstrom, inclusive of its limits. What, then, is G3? 25.7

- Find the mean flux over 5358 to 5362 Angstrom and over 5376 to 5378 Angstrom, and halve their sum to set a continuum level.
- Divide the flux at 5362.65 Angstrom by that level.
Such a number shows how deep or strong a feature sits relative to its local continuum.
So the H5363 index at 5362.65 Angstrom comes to 0.97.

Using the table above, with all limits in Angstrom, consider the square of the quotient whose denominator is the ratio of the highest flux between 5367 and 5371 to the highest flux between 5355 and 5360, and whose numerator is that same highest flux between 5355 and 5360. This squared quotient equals 979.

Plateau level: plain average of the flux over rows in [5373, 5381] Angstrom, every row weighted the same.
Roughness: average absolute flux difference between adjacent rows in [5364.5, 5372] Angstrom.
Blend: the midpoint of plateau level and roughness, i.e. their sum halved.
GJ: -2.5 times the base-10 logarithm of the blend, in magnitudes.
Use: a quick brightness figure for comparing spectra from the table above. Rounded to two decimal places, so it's -2.81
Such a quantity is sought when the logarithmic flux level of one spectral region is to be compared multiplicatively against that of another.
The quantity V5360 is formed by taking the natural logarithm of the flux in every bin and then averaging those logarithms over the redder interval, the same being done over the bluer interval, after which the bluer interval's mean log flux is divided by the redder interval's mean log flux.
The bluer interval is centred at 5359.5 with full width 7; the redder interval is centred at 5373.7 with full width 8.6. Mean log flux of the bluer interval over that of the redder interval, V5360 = 1.01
